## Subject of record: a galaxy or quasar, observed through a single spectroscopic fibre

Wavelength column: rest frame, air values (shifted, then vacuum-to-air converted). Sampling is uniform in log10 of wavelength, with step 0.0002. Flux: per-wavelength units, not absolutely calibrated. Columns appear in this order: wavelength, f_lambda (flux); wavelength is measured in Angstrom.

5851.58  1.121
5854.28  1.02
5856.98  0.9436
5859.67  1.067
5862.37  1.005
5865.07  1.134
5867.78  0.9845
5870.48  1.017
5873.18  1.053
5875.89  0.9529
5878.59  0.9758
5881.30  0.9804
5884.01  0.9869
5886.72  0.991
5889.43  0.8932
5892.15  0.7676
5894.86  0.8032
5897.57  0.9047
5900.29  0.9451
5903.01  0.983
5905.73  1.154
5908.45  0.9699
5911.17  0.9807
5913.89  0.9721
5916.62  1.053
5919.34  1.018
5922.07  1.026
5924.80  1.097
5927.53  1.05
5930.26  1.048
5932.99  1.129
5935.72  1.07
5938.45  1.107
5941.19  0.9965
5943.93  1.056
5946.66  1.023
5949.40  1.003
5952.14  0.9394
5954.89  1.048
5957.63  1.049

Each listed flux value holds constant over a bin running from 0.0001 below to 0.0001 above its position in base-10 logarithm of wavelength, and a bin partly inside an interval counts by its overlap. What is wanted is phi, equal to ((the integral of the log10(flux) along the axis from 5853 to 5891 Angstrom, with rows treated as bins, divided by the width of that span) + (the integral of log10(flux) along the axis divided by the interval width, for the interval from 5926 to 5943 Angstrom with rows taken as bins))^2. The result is 0.0007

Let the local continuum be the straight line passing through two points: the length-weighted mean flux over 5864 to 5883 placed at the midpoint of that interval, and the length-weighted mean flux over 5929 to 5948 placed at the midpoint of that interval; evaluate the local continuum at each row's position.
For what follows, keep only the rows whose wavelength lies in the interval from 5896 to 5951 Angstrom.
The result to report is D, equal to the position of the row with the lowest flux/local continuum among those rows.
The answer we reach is 5897.57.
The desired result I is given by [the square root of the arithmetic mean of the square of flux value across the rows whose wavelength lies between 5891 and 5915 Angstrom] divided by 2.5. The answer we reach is 0.379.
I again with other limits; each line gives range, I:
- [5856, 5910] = 0.392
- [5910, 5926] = 0.410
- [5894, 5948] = 0.409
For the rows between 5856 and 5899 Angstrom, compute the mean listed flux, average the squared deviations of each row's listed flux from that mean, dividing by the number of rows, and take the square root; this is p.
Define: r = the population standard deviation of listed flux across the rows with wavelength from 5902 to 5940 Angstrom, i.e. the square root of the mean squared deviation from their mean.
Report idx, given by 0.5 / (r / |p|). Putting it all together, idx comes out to 0.8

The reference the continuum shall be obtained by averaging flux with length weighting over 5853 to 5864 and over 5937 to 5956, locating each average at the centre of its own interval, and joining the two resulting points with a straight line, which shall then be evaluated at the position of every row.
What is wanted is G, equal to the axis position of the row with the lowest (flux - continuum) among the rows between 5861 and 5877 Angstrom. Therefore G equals 5875.89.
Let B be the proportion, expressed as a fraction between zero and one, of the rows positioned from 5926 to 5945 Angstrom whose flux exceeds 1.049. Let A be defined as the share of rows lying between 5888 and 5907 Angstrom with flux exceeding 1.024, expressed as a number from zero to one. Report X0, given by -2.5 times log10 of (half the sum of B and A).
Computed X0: 0.9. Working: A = 0.1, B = 0.7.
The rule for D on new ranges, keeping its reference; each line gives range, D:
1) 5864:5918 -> 5892.15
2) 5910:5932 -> 5913.89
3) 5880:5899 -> 5892.15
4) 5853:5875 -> 5856.98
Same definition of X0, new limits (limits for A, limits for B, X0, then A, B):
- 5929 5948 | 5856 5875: 0.6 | 0.7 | 0.4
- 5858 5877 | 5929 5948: 0.8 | 0.4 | 0.6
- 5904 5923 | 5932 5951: 0.8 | 0.4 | 0.6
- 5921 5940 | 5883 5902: 0.8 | 1.0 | 0.0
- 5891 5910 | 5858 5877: 1.4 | 0.1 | 0.4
